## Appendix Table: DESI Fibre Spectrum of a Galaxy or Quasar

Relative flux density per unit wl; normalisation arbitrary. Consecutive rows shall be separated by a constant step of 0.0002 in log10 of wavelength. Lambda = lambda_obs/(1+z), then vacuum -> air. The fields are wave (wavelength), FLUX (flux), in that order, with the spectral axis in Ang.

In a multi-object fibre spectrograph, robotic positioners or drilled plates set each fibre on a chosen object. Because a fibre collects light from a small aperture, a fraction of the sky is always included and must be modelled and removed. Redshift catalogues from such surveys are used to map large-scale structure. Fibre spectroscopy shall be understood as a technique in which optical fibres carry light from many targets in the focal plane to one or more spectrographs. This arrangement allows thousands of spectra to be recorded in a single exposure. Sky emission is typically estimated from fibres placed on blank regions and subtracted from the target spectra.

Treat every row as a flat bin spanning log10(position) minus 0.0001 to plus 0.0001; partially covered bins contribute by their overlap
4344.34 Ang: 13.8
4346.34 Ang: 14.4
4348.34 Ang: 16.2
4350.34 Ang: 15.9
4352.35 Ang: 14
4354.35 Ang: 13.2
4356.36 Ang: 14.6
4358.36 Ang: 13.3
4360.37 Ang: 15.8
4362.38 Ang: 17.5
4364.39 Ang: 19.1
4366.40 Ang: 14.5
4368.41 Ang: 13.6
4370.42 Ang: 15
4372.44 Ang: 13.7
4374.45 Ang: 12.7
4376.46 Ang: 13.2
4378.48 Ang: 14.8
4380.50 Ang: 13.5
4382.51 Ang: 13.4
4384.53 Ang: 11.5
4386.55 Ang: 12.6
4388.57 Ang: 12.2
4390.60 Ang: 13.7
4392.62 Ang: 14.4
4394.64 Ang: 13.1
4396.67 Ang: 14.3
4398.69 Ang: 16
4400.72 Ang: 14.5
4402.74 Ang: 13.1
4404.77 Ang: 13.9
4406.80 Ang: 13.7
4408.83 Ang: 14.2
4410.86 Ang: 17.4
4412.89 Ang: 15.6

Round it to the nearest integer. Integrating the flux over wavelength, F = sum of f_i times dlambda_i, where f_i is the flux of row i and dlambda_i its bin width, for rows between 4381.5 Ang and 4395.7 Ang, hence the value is 184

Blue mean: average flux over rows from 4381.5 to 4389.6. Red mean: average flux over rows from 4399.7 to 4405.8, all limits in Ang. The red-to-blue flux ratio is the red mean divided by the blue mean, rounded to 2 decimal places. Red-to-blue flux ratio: 1.11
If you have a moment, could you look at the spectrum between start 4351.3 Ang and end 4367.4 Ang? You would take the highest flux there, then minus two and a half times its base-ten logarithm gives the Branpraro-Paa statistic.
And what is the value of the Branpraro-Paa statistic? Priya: -3.20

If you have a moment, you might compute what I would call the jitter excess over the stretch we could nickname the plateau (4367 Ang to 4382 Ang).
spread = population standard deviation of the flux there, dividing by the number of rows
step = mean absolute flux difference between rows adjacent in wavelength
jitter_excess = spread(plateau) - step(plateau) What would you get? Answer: -0.41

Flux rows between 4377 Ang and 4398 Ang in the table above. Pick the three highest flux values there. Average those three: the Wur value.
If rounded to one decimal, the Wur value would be 14.5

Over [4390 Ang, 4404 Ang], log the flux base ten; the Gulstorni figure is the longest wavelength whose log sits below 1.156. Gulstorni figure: 4402.74 Ang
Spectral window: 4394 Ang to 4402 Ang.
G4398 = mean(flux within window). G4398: 14.5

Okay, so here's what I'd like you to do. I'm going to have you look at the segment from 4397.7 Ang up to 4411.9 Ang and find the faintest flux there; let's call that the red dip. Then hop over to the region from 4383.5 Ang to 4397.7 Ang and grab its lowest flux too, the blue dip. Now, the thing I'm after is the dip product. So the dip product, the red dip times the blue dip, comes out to 151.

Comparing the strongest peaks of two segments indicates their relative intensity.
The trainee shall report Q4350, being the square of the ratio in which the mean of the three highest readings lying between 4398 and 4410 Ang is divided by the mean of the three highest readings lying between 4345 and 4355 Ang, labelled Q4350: 0.92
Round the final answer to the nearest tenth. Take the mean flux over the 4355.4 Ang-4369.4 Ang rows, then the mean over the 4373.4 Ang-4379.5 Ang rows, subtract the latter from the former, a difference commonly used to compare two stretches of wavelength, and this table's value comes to 1.9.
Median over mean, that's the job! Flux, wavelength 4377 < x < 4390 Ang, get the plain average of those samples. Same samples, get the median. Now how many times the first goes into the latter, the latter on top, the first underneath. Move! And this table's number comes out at 1.00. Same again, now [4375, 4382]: 0.98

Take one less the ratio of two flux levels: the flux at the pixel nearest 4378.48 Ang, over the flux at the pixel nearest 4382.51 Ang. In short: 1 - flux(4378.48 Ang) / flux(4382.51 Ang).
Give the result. -0.10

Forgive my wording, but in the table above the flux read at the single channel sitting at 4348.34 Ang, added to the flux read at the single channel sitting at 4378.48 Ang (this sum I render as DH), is 31.0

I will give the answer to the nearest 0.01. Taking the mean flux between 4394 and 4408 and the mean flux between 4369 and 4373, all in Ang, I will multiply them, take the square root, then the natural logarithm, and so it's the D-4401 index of 2.65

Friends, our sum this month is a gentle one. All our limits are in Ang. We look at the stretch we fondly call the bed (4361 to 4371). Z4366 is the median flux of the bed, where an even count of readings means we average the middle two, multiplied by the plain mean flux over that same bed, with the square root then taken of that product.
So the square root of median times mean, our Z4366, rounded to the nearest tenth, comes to 15.5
